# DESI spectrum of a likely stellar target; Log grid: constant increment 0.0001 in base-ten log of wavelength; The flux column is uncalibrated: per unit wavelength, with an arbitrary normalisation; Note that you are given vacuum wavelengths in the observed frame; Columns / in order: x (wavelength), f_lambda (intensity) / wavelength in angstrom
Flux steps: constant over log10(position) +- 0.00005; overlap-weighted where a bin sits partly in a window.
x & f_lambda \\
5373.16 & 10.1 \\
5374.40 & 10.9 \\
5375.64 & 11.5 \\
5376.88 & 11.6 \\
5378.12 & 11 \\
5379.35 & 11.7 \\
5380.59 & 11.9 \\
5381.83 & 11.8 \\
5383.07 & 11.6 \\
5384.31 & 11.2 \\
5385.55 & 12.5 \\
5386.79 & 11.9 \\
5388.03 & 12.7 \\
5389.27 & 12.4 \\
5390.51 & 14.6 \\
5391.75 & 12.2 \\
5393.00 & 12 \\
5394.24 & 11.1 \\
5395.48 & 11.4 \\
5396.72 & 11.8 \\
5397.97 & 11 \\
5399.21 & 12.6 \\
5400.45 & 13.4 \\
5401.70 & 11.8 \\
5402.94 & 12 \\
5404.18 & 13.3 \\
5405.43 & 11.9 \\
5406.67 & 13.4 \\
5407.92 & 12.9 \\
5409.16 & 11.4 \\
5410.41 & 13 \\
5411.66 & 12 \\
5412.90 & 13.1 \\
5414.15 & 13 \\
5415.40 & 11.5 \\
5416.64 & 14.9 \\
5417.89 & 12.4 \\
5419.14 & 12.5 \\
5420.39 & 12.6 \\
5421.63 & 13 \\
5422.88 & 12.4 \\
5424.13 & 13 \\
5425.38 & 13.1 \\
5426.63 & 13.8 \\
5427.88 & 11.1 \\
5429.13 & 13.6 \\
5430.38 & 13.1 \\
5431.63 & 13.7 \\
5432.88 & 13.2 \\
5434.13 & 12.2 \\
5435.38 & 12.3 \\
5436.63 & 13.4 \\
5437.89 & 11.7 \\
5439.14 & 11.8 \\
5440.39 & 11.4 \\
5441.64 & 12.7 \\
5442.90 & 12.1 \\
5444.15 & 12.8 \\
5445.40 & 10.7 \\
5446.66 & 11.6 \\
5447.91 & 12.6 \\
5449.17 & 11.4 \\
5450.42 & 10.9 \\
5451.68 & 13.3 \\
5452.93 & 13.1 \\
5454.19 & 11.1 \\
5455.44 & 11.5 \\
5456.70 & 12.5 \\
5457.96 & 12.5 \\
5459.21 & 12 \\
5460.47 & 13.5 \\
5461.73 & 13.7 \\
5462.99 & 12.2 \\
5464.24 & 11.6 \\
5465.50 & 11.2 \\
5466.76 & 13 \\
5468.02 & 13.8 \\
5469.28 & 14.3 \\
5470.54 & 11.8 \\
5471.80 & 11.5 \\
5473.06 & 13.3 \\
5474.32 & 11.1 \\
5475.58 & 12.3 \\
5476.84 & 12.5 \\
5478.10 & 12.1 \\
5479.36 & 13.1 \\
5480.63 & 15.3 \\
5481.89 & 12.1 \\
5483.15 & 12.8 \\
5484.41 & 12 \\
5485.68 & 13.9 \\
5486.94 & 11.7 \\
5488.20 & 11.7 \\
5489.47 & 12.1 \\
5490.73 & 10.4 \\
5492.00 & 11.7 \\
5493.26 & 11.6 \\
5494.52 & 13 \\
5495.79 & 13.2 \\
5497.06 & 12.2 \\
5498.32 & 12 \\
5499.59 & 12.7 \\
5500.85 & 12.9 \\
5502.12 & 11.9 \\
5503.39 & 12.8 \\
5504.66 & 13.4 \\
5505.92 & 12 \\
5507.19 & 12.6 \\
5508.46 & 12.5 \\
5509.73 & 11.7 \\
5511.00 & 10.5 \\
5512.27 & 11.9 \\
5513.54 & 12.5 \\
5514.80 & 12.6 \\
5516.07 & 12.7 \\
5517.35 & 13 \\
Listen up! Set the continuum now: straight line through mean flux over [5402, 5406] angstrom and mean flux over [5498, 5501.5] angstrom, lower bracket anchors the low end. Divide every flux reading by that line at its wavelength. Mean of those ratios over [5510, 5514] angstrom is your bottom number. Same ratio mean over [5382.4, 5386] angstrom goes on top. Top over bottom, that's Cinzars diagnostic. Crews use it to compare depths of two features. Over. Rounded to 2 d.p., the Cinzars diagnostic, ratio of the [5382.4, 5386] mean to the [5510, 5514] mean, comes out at 1.03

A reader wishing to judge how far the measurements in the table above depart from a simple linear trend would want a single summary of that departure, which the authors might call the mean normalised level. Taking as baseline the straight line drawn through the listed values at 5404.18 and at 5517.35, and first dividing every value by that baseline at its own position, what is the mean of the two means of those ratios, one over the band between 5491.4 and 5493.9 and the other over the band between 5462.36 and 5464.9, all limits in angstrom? 0.90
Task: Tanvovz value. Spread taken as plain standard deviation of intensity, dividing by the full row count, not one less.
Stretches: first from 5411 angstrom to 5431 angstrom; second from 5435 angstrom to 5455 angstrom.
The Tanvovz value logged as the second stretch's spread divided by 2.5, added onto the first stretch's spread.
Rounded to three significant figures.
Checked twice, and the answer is 1.20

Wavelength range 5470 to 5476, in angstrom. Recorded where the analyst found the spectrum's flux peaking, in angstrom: 5473.06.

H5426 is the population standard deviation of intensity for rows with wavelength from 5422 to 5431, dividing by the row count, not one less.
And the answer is 0.83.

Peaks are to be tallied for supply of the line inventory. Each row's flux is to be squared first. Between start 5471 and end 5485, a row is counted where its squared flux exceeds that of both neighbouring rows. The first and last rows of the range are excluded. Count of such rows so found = 4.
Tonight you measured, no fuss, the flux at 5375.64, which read 11.5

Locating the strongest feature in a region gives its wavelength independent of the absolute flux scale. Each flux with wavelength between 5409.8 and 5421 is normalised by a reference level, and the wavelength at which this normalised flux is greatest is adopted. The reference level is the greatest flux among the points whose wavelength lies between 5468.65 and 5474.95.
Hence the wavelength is 5416.64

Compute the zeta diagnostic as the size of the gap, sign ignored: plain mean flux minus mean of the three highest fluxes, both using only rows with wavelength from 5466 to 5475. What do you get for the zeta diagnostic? 1.1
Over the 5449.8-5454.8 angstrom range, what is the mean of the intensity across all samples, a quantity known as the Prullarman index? 12.1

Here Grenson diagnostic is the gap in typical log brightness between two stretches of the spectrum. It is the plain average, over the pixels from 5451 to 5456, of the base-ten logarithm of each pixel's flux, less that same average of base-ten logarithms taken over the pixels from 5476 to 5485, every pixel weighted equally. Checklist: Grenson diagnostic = -0.020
